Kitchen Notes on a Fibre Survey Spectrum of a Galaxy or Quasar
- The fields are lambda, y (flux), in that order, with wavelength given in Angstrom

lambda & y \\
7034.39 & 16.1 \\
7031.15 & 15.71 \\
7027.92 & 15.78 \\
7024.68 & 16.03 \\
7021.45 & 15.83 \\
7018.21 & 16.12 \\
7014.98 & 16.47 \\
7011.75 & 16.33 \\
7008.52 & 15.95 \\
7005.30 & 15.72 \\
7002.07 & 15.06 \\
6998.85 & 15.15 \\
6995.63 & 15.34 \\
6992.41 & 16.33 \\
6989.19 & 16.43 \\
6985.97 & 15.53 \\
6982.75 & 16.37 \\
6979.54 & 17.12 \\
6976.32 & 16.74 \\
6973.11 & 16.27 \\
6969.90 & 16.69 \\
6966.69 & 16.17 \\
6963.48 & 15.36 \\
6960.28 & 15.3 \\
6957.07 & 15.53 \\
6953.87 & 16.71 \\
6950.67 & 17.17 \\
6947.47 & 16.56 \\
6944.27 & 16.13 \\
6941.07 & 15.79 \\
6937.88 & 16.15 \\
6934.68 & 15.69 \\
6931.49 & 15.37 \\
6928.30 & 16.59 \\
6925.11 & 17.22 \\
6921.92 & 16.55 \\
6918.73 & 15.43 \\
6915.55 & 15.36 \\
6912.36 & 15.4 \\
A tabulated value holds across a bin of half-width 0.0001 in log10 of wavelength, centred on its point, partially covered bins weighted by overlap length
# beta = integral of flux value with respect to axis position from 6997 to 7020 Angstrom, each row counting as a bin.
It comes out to 364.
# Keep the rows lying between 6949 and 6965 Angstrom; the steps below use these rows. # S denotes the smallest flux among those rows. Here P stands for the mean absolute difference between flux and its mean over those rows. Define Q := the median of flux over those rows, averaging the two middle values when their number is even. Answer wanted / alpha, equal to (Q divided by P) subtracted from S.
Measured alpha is -6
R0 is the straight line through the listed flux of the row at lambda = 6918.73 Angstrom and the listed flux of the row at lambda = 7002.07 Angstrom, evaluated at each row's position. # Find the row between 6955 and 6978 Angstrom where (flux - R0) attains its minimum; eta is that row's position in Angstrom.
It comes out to 6960.28 Angstrom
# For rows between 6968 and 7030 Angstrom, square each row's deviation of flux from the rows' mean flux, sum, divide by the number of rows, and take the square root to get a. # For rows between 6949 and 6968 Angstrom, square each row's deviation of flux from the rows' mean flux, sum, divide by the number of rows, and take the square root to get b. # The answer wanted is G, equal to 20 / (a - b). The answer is -116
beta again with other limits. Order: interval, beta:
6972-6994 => 361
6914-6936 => 353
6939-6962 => 372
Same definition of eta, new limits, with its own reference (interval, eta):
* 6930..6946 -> 6931.49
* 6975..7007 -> 7002.07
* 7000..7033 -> 7002.07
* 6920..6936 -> 6931.49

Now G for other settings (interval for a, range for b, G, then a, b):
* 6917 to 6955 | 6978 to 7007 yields -318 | 0.598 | 0.66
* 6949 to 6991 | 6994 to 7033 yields 98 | 0.622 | 0.42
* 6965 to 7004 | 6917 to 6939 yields 3390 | 0.642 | 0.64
